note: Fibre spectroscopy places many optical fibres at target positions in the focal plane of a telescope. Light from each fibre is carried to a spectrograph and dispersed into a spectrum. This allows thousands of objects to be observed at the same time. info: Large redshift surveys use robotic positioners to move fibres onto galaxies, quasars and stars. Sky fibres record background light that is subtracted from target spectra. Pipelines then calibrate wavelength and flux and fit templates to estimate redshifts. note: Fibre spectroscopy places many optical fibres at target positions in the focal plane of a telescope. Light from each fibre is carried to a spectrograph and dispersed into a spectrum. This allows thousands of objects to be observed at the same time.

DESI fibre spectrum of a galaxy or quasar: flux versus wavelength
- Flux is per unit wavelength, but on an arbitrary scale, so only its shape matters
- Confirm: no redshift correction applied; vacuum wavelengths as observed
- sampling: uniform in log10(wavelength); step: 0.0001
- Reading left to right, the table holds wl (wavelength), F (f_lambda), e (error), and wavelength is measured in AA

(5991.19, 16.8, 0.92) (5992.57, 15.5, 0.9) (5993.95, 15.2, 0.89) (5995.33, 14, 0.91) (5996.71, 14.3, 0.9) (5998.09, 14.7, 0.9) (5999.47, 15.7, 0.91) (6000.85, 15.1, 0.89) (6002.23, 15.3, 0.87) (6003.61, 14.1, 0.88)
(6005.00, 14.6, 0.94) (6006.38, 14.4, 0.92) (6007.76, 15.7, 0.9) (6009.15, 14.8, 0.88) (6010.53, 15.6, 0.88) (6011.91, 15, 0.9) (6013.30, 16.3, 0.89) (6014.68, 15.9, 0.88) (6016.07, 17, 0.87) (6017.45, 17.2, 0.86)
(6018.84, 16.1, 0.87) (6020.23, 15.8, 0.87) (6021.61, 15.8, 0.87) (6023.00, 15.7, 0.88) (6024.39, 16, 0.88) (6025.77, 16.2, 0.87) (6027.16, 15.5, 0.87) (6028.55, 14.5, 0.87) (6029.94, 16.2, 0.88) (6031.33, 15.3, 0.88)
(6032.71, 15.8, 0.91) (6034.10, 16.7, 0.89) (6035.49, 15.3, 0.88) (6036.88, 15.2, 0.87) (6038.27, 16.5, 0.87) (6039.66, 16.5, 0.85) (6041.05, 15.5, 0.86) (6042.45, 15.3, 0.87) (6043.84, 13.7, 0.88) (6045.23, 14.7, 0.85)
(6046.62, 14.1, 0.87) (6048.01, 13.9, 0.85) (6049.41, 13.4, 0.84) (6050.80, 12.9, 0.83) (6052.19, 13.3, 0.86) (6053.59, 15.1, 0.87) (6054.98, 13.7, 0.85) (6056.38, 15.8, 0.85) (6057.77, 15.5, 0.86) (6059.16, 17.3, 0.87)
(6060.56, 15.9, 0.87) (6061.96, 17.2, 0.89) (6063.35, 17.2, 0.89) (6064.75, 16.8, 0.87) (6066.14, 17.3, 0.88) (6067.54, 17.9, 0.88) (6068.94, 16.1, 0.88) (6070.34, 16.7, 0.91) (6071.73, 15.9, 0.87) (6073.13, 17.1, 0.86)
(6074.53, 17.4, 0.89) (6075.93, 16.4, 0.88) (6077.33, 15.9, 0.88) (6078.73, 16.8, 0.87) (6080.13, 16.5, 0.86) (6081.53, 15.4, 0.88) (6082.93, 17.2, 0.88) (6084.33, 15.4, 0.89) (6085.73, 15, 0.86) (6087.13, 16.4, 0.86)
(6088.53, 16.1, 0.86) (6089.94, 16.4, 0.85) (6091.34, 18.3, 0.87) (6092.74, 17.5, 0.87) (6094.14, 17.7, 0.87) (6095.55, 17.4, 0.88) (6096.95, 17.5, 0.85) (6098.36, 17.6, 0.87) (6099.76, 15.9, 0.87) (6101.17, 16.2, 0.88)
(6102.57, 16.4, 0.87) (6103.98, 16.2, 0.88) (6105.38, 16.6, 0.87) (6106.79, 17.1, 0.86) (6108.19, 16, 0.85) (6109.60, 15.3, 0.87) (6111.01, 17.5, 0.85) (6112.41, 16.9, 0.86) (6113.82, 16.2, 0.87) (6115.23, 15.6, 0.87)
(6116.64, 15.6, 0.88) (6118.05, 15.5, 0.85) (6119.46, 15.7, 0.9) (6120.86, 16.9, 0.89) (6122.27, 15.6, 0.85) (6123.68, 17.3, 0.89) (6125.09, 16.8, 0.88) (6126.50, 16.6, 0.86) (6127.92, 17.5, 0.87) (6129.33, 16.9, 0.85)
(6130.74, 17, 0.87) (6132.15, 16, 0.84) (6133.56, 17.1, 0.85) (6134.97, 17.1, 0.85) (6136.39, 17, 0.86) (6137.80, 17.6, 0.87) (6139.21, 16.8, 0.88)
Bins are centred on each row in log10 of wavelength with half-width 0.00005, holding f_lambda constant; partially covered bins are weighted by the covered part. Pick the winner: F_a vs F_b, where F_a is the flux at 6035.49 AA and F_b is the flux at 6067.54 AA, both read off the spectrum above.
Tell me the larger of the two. 17.9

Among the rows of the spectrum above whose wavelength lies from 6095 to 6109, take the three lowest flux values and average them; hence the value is 16.0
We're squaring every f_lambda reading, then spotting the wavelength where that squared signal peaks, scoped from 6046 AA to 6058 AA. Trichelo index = 6056.38 AA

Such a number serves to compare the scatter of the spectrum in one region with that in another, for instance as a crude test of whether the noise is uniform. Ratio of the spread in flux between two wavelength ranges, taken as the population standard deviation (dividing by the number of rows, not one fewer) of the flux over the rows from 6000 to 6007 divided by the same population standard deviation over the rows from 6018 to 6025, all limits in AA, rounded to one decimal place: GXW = 3.0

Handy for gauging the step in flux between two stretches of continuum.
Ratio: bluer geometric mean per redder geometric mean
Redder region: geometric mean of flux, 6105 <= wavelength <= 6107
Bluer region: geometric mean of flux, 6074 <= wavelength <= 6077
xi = 1.00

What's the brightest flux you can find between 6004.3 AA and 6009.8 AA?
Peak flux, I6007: 15.7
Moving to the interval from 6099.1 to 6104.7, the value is 16.4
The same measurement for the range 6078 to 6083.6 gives 17.2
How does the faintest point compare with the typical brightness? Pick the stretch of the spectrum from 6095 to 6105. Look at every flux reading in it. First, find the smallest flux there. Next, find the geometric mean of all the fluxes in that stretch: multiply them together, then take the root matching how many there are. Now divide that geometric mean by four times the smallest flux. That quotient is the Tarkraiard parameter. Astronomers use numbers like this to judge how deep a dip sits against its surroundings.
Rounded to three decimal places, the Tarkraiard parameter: 0.263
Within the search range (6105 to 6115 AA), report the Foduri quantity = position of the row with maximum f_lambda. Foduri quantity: 6111.01 AA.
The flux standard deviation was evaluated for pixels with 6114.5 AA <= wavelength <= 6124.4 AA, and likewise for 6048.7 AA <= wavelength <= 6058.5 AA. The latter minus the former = 0.4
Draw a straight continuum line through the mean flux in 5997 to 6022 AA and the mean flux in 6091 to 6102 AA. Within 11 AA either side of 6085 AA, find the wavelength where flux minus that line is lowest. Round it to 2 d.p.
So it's 6085.73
